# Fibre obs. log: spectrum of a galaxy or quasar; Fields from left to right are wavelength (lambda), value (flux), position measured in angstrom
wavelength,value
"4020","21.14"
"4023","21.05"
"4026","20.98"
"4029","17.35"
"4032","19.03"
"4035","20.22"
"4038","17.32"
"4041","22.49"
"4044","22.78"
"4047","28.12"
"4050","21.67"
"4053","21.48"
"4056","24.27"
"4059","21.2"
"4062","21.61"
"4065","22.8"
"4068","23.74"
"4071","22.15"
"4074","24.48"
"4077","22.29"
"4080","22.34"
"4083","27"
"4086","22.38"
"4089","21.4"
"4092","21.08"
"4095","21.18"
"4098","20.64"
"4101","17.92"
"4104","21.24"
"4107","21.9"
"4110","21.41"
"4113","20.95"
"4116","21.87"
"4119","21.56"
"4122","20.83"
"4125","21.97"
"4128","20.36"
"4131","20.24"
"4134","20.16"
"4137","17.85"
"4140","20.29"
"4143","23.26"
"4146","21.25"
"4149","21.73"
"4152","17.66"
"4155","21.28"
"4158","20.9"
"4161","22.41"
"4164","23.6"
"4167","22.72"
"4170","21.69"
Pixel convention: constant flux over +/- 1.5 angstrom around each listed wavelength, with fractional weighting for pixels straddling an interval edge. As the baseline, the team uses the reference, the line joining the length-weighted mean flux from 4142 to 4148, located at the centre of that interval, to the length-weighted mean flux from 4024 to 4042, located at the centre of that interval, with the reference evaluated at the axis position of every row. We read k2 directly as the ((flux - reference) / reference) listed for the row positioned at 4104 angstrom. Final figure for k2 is 0.00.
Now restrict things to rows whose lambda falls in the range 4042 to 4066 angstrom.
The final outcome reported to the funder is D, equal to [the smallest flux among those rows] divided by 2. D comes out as 10.60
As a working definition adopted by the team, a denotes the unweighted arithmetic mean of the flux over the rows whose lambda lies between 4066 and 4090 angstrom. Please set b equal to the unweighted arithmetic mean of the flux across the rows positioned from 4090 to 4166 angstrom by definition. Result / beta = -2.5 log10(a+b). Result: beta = -4.11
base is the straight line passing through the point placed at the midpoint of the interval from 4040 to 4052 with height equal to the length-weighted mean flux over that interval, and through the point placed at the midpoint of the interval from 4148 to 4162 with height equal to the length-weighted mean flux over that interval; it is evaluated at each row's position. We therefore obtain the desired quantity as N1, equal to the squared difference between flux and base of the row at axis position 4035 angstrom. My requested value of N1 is 14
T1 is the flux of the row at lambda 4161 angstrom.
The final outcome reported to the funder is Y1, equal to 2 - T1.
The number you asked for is -20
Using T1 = 22.41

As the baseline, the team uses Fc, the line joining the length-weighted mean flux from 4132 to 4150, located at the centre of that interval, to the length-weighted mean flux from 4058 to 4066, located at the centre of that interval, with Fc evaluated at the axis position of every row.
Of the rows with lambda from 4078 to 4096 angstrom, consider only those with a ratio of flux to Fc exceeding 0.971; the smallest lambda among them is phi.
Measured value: 4080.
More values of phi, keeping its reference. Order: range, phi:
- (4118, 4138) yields 4119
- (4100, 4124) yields 4104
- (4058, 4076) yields 4062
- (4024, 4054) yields 4041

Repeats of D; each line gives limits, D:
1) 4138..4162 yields 8.83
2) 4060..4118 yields 8.96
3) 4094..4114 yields 8.96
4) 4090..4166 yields 8.83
